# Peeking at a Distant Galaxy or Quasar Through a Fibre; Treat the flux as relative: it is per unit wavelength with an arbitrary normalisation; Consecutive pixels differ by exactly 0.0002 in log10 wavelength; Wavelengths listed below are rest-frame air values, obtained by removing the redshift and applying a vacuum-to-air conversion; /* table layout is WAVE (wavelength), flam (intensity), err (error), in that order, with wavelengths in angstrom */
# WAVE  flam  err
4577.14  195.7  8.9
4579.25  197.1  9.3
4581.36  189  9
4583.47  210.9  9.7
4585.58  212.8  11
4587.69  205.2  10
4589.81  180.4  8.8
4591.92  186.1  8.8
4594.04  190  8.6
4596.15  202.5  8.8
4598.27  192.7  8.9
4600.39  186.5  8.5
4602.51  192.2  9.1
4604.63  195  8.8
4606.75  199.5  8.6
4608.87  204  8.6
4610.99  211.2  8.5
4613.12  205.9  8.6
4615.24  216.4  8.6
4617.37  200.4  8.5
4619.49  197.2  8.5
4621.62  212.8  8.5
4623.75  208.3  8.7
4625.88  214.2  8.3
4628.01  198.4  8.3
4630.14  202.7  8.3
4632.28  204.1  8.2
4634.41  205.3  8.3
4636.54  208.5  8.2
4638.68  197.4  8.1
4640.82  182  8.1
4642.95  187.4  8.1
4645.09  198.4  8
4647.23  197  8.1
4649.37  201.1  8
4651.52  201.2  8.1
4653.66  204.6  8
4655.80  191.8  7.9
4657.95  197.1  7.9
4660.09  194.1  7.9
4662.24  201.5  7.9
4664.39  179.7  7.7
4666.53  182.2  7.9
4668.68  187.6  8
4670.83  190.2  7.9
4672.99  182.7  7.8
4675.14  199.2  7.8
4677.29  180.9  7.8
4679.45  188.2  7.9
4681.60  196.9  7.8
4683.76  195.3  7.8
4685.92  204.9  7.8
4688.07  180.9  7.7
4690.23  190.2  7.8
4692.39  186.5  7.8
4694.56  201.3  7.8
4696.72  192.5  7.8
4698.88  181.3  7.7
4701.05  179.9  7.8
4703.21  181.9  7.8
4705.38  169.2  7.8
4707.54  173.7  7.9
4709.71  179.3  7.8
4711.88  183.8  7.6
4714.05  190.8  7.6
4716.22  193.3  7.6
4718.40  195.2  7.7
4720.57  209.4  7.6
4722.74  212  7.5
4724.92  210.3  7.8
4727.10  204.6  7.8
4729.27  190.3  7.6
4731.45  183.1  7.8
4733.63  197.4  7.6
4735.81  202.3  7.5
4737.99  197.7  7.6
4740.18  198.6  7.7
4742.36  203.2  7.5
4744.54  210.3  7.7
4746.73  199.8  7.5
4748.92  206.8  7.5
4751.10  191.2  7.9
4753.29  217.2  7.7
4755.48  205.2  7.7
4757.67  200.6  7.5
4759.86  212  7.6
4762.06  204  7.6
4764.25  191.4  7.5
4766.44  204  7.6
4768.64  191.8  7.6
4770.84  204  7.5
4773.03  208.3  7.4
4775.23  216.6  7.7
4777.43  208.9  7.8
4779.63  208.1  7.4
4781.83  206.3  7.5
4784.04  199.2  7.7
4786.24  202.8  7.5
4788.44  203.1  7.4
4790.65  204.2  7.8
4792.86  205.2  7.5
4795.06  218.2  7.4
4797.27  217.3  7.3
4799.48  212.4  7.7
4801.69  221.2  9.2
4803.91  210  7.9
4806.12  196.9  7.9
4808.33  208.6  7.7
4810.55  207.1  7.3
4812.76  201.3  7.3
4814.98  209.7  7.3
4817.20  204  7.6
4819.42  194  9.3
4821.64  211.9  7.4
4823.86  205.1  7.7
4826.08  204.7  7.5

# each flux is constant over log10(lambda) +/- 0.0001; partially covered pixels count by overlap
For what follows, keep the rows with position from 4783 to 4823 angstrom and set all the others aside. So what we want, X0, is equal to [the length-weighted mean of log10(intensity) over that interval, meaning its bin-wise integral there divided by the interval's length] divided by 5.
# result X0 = 0.463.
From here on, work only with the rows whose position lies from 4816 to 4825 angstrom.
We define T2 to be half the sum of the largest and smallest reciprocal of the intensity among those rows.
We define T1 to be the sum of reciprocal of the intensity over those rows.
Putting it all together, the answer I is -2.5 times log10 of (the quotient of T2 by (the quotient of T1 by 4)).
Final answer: 0.0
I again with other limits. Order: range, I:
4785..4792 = -0.3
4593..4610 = 0.8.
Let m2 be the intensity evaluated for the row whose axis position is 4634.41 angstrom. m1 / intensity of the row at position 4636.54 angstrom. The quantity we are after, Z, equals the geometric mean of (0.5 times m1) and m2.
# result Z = 146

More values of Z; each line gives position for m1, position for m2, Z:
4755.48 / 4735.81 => 144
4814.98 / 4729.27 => 141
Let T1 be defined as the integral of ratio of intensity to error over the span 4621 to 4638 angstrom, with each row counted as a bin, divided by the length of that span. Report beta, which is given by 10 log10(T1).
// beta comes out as 13.94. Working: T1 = 24.8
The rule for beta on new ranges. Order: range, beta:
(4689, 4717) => 13.77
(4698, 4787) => 14.14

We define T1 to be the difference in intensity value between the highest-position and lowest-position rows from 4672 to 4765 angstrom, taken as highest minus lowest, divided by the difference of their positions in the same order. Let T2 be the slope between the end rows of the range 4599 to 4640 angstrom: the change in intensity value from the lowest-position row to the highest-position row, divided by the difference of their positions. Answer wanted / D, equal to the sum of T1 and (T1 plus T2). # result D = 0.5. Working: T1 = 0.10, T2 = 0.3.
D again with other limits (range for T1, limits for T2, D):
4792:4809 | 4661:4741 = 0.4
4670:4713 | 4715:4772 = -0.1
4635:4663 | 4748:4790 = -0.6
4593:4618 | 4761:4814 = 0.8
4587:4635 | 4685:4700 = -1.8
